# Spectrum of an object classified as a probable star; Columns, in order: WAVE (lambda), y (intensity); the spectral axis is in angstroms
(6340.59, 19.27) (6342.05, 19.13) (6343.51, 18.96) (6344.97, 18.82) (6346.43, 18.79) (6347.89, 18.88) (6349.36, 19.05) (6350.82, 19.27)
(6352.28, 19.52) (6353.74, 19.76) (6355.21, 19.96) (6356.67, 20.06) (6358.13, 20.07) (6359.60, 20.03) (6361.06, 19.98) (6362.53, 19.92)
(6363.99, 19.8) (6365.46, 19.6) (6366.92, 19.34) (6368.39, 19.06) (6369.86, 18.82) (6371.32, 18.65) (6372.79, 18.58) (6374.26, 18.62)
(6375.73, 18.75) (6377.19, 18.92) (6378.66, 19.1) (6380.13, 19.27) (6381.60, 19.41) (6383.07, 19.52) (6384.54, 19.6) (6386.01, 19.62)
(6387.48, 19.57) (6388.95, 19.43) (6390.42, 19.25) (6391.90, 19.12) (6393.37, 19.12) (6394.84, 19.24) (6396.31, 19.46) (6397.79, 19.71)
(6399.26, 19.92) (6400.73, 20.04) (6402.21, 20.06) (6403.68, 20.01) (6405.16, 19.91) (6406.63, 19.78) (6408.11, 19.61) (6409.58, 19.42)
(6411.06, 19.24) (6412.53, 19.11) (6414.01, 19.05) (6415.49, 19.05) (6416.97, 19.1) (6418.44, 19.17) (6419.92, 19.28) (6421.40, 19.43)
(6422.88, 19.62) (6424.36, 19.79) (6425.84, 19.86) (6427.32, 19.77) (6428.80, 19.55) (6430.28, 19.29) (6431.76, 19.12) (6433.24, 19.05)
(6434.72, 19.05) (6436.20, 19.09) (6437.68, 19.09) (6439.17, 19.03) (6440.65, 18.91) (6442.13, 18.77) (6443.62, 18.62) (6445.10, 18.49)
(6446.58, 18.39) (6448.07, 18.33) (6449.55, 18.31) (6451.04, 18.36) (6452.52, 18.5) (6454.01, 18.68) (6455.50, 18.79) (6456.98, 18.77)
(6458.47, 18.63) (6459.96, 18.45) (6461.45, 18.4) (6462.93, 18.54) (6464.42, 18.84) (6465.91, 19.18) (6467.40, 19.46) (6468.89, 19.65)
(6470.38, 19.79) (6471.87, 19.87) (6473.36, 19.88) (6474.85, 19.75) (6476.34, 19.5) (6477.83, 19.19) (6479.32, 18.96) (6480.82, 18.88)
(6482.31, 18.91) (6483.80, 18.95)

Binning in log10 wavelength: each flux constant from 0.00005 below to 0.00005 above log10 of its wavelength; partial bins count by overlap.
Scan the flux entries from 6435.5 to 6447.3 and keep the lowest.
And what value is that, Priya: 18.39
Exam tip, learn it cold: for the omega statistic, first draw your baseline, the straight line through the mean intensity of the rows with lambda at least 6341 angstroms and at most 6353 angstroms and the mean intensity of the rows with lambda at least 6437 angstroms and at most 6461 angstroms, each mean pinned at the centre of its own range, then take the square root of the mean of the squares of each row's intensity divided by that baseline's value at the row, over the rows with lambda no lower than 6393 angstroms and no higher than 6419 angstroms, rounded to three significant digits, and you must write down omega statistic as 1.04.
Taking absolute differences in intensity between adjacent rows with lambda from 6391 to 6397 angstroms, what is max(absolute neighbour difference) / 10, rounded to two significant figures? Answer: 0.022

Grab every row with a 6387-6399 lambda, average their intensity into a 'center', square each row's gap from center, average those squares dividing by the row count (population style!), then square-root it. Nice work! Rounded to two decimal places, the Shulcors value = 0.20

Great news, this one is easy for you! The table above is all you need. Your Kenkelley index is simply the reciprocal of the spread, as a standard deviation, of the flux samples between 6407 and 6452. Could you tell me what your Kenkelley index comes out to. 2.3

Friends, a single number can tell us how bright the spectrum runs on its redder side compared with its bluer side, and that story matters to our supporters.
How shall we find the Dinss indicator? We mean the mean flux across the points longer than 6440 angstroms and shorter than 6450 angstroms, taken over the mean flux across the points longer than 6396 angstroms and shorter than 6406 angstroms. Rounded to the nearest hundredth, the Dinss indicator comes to 0.93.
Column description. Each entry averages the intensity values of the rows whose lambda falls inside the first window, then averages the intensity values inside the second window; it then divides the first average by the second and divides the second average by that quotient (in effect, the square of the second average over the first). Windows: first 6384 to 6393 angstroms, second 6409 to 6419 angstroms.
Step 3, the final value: 18.9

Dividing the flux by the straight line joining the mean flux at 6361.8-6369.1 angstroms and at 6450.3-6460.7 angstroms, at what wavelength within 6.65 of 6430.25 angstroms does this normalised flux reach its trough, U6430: 6433.24 angstroms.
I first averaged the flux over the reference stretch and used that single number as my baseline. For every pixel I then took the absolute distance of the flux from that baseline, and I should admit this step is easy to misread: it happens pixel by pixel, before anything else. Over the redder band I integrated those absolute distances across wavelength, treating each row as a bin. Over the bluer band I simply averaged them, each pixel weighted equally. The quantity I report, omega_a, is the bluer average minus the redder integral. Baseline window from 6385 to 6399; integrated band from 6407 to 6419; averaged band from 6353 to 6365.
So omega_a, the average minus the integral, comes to -2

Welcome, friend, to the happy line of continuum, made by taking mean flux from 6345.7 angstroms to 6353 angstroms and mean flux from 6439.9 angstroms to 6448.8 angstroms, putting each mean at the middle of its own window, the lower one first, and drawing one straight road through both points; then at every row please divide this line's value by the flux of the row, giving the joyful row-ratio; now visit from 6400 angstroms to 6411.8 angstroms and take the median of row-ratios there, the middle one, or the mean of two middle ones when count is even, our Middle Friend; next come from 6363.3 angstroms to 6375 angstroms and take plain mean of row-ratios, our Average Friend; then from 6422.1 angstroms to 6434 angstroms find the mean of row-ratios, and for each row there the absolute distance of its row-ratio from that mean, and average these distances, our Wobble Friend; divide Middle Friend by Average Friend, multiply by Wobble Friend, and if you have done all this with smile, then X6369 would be 0.012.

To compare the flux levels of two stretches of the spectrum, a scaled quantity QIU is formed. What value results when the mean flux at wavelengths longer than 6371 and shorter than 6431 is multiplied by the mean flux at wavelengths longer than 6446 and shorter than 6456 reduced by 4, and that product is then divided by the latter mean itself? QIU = 15.2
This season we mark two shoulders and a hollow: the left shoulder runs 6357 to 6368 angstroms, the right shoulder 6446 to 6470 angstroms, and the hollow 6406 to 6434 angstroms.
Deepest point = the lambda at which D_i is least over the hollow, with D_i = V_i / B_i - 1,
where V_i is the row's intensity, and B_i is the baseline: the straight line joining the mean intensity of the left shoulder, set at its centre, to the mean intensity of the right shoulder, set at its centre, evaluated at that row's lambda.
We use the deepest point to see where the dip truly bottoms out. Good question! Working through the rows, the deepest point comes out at 6414.01 angstroms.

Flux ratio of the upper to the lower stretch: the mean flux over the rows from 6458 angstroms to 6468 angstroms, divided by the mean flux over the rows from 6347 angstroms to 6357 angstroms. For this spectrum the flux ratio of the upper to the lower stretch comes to 0.96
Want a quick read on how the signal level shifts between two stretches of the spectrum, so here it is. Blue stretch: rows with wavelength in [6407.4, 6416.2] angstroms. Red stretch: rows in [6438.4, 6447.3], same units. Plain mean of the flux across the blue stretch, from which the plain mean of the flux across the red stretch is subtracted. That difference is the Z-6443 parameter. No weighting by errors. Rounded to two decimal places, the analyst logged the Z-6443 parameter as 0.55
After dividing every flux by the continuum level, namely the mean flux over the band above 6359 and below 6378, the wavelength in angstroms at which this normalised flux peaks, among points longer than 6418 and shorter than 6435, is 6425.84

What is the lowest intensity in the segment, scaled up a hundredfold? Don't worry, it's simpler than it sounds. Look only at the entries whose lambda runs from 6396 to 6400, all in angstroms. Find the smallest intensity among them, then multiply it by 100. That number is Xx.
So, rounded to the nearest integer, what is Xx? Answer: 1946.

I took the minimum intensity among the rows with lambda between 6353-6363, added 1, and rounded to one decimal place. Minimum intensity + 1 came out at 20.8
